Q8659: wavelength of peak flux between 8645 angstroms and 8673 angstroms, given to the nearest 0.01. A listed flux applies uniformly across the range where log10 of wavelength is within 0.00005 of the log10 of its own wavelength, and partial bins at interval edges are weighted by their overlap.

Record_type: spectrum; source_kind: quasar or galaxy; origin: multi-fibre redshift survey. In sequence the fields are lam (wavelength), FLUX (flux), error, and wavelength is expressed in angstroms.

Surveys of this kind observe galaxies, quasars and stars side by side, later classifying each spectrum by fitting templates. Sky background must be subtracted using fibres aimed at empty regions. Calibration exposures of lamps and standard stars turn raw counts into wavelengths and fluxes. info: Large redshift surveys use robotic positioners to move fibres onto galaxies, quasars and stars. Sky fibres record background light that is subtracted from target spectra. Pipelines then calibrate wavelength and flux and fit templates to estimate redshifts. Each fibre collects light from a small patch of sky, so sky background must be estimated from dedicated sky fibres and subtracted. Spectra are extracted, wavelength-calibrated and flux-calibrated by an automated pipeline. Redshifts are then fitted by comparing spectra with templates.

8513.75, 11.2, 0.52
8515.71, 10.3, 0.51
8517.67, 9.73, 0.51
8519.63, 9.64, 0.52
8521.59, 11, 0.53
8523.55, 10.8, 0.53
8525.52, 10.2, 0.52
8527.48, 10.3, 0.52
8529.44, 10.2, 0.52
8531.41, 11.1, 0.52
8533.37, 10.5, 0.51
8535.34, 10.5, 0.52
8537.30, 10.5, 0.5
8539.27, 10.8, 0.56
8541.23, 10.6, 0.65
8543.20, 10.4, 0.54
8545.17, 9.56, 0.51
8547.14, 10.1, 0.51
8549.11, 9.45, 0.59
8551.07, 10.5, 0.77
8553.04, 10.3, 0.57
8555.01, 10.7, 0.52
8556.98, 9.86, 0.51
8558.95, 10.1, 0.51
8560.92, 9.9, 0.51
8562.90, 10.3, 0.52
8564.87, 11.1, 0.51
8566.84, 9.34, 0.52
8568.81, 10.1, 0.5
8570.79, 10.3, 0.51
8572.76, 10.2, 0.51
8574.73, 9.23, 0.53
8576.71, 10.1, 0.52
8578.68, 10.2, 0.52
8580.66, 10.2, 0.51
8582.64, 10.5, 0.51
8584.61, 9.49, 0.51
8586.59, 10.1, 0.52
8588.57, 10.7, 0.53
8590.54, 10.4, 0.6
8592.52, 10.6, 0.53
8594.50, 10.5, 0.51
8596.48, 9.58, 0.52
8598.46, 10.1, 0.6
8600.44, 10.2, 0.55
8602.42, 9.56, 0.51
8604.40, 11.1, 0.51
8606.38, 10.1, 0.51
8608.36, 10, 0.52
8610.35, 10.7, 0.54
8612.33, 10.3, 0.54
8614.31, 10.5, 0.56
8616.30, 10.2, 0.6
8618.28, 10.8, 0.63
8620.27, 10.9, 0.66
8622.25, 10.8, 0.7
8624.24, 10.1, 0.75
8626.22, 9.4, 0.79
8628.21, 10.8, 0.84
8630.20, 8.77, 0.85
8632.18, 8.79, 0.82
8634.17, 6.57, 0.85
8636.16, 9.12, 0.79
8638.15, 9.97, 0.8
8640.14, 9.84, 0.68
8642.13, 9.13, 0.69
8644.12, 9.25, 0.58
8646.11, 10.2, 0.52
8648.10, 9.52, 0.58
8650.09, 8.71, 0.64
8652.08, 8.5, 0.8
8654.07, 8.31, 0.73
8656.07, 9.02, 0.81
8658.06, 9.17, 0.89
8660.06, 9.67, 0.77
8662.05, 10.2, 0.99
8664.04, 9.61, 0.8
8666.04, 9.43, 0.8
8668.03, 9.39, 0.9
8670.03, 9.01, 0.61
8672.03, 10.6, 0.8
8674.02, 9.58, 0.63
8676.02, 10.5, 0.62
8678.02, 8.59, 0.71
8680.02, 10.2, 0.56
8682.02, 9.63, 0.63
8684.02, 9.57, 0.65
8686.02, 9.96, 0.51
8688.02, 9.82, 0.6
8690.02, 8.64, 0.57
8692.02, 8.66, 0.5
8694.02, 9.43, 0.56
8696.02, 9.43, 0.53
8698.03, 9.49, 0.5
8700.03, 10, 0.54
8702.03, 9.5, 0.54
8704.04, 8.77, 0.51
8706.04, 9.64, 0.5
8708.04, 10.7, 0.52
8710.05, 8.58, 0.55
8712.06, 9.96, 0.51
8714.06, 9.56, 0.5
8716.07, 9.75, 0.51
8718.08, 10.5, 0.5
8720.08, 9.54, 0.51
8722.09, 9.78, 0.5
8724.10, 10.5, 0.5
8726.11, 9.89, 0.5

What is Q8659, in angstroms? 8672.03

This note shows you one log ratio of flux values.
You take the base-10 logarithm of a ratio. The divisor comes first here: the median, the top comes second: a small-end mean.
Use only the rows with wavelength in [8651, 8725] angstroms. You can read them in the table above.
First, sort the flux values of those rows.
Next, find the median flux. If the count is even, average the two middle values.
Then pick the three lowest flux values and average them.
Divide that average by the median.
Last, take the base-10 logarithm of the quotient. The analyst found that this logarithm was -0.053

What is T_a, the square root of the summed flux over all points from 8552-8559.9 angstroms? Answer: 6.4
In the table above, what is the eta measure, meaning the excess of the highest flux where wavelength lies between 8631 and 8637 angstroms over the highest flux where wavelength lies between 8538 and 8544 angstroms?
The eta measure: -1.7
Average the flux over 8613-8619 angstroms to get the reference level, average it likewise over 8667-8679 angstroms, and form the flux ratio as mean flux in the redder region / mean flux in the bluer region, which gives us 0.92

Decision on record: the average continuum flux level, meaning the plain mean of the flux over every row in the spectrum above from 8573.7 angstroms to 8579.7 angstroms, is 9.8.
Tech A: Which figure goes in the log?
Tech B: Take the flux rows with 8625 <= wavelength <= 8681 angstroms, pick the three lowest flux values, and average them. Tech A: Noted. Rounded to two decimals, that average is 7.79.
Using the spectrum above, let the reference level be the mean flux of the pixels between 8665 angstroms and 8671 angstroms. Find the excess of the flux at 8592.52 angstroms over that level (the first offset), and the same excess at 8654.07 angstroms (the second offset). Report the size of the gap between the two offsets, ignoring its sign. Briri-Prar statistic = 2.3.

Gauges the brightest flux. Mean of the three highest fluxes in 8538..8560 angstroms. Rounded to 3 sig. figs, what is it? 10.7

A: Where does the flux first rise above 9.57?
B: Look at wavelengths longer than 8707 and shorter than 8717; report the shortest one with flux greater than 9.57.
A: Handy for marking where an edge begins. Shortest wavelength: 8708.04 angstroms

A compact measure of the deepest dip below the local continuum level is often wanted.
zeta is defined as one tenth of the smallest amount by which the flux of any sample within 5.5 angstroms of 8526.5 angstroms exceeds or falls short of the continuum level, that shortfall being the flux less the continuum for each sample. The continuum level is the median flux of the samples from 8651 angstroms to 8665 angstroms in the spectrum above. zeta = 0.10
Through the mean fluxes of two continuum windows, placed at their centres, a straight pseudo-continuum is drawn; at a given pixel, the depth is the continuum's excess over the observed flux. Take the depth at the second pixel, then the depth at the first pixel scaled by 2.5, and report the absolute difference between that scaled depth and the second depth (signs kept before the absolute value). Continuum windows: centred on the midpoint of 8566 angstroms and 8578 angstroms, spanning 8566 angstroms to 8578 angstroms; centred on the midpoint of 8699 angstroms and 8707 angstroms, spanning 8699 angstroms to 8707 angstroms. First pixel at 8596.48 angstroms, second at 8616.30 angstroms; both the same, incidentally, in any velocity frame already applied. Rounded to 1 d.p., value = 1.0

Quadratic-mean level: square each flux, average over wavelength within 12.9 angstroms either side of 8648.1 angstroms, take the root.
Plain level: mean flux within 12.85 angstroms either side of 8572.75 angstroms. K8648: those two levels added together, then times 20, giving 387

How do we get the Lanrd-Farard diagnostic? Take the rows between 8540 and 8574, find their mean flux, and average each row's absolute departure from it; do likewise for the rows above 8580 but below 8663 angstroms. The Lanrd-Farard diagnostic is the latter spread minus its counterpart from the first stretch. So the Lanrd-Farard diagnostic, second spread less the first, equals 0.34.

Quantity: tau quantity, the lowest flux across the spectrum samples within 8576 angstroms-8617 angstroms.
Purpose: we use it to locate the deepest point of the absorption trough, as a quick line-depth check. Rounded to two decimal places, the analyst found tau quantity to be 9.49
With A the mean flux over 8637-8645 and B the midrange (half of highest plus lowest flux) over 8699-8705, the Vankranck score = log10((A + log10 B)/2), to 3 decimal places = 0.721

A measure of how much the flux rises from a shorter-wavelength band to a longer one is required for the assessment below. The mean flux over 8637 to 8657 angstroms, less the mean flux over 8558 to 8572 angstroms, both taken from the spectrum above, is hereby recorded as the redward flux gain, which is -0.92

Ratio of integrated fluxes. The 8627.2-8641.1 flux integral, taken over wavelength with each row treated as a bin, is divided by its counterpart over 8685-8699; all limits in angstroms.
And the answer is 0.97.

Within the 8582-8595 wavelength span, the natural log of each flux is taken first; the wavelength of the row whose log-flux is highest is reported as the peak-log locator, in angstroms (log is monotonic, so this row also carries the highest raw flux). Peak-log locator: 8588.57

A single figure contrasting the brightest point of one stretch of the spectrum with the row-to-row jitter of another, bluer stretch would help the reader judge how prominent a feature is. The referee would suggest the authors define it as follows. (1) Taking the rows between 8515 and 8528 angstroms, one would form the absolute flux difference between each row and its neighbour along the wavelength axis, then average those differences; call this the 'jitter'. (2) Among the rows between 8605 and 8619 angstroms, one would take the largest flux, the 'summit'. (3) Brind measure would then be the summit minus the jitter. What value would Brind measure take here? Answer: 10.3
